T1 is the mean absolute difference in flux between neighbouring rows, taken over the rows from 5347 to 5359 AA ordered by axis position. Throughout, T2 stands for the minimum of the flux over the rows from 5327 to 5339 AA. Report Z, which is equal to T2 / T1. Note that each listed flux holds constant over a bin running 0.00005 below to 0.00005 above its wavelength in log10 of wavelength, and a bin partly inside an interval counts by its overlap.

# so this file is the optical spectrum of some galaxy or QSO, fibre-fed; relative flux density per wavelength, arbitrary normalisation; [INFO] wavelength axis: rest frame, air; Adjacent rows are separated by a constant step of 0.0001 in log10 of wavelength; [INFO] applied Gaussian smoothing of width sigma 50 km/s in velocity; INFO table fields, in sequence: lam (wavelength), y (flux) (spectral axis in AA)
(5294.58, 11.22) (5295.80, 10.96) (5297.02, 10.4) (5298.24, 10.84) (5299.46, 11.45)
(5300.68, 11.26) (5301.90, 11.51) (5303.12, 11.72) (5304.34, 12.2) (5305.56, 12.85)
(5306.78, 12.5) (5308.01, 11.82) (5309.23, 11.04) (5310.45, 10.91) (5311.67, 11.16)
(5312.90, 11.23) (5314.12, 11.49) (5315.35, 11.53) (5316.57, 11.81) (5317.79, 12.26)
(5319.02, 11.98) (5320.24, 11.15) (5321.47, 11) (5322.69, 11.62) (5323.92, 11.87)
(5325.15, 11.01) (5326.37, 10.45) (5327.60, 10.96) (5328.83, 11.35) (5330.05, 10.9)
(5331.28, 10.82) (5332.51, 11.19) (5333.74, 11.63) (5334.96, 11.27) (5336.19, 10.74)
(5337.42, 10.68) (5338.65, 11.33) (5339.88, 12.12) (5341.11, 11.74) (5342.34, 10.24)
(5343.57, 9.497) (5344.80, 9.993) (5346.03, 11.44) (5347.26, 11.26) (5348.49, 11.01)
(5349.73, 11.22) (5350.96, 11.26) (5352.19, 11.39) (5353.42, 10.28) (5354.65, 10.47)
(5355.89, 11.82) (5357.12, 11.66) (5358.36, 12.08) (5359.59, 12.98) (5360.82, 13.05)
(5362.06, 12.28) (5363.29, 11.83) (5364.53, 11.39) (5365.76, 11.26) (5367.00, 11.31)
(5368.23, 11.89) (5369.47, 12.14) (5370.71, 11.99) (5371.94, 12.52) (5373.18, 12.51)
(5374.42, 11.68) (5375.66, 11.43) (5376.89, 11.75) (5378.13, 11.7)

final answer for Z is 25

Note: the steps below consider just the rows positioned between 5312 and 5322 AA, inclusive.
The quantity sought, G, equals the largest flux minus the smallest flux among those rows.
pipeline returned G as 1.3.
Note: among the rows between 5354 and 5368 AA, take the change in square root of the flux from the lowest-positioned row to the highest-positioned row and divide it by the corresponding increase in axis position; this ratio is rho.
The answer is 0.010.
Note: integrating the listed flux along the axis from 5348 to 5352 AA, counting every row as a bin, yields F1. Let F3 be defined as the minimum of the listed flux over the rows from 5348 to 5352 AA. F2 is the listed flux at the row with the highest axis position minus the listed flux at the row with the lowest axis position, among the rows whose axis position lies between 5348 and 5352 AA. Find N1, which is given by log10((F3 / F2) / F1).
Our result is 0.0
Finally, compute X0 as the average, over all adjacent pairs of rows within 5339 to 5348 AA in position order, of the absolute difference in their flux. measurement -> 0.79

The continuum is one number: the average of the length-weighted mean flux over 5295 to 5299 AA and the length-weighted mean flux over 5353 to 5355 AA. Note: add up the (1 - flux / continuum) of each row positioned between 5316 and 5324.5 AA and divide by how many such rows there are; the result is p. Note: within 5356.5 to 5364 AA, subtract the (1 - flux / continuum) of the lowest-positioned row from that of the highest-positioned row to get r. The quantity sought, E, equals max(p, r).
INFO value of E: -0.02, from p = -0.10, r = -0.02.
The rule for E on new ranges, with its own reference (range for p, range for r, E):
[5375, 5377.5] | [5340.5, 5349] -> 0.07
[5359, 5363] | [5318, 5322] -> 0.09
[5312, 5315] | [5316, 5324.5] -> -0.01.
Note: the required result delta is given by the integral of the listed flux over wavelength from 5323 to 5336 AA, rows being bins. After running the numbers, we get 145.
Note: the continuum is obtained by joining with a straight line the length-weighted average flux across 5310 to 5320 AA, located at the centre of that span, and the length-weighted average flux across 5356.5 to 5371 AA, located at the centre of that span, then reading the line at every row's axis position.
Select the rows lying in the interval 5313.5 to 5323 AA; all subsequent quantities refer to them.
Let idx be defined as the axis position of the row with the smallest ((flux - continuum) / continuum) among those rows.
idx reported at 5321.47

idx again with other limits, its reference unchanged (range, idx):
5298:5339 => 5326.37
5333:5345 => 5343.57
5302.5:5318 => 5310.45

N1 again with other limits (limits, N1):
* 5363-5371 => -0.1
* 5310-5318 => -1.1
